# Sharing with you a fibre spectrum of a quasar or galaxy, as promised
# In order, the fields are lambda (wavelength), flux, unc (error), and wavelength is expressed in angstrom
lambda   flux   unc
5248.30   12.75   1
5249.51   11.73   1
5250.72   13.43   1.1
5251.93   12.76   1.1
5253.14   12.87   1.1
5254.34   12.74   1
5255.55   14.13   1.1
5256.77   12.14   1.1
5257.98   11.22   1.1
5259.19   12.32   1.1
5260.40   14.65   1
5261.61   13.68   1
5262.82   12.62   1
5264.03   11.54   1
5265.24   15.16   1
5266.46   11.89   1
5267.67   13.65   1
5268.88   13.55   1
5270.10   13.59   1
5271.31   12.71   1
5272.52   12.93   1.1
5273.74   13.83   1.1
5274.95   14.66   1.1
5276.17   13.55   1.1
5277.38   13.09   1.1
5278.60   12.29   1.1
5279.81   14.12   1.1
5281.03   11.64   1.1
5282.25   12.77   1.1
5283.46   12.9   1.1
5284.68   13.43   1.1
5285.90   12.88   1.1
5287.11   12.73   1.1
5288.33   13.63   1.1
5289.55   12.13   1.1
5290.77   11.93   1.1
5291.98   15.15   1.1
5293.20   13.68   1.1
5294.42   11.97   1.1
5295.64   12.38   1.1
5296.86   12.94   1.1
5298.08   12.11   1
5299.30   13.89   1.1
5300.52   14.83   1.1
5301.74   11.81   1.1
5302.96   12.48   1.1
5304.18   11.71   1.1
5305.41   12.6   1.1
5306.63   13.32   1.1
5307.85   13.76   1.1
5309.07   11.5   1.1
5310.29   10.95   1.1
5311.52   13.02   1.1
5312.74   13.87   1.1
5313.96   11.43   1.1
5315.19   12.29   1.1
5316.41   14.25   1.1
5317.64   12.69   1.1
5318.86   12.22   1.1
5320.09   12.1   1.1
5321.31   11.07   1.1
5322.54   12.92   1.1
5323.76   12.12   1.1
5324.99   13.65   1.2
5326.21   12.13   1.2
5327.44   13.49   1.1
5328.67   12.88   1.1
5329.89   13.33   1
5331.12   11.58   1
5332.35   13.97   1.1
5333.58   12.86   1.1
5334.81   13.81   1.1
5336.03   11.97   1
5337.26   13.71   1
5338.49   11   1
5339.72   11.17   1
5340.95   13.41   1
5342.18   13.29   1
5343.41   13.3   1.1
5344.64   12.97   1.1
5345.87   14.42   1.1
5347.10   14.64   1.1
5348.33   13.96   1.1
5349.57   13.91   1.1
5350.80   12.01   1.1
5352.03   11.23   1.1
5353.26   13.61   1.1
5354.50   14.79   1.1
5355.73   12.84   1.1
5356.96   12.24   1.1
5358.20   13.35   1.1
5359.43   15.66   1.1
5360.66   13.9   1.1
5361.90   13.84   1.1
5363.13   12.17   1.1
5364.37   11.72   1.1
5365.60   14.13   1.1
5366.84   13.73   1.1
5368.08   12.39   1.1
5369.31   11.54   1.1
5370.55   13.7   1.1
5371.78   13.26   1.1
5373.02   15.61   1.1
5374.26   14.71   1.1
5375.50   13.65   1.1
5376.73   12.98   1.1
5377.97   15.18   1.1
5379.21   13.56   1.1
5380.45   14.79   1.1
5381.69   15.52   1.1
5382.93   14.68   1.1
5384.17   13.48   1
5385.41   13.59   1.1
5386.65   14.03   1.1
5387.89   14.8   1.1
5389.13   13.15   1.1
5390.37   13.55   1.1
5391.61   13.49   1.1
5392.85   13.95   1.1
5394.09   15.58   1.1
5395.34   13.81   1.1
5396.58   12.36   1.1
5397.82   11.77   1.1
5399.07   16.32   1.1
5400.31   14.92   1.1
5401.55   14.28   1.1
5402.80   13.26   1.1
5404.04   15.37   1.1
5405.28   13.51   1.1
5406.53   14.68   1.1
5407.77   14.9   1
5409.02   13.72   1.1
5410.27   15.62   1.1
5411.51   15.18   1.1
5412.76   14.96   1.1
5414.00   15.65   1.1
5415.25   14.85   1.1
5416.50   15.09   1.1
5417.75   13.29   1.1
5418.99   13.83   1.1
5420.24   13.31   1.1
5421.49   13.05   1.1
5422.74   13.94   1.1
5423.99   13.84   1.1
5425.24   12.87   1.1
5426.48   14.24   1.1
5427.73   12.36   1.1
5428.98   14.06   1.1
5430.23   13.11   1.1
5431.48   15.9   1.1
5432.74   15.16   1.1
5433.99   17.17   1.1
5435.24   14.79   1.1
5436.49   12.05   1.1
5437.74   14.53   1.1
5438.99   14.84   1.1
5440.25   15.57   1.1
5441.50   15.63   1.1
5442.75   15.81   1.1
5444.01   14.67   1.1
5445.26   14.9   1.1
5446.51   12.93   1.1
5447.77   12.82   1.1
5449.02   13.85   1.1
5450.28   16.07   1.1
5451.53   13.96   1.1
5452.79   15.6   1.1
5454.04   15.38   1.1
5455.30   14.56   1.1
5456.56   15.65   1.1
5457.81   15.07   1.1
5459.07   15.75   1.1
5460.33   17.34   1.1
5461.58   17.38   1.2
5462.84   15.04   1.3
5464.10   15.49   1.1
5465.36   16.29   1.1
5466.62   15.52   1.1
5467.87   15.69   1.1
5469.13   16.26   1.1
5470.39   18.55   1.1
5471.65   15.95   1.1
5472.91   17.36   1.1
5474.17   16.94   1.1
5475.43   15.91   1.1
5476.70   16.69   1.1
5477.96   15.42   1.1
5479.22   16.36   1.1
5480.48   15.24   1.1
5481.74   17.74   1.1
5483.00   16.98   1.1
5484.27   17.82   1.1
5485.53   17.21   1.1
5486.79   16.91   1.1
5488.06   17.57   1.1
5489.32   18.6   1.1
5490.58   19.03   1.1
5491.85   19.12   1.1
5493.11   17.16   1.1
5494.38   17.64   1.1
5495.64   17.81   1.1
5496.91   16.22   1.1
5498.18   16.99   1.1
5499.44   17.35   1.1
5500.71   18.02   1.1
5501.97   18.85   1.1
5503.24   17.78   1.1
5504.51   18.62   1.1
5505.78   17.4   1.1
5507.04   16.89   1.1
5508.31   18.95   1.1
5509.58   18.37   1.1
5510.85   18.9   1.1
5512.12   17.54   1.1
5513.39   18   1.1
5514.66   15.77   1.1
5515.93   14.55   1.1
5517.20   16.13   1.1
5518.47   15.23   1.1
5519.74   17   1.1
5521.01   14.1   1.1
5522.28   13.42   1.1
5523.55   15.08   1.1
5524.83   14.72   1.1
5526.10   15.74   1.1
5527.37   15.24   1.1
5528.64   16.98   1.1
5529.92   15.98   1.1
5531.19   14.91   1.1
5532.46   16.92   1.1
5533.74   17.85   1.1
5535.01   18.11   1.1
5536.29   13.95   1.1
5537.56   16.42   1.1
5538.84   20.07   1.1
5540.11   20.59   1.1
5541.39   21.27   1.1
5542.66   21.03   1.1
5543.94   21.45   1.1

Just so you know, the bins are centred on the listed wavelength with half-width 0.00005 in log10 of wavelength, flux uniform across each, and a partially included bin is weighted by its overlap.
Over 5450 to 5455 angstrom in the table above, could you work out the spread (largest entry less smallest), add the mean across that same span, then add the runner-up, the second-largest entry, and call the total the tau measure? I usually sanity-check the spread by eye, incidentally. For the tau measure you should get 33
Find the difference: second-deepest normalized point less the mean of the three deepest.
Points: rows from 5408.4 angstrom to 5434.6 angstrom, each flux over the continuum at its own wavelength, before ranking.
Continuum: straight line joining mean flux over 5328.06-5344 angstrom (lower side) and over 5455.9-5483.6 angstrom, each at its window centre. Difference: 0.010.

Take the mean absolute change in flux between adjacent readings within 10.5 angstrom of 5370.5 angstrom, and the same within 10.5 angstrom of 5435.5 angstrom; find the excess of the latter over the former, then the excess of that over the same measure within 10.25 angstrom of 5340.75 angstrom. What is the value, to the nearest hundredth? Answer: -1.00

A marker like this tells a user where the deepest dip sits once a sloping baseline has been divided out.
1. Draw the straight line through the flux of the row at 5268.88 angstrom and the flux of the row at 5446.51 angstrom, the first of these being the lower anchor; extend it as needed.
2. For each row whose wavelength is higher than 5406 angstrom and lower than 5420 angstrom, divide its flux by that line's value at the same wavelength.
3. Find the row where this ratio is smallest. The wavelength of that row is 5417.75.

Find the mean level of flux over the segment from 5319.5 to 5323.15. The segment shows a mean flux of 12.0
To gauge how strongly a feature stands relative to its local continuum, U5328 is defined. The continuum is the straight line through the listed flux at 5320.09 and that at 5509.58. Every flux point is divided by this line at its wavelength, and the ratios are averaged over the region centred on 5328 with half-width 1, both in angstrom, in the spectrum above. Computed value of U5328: 1.07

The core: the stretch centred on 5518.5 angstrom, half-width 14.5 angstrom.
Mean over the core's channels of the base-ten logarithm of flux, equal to 1.21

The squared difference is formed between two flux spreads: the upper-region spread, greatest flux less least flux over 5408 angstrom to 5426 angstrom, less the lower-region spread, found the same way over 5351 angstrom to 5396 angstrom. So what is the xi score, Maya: 3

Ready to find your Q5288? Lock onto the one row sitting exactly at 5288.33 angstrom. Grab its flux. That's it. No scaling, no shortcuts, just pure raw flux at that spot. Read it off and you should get 13.63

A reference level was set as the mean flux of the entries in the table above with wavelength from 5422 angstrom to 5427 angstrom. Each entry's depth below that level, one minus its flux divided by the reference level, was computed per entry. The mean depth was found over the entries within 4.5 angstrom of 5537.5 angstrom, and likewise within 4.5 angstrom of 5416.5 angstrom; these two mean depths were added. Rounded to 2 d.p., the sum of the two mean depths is -0.39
